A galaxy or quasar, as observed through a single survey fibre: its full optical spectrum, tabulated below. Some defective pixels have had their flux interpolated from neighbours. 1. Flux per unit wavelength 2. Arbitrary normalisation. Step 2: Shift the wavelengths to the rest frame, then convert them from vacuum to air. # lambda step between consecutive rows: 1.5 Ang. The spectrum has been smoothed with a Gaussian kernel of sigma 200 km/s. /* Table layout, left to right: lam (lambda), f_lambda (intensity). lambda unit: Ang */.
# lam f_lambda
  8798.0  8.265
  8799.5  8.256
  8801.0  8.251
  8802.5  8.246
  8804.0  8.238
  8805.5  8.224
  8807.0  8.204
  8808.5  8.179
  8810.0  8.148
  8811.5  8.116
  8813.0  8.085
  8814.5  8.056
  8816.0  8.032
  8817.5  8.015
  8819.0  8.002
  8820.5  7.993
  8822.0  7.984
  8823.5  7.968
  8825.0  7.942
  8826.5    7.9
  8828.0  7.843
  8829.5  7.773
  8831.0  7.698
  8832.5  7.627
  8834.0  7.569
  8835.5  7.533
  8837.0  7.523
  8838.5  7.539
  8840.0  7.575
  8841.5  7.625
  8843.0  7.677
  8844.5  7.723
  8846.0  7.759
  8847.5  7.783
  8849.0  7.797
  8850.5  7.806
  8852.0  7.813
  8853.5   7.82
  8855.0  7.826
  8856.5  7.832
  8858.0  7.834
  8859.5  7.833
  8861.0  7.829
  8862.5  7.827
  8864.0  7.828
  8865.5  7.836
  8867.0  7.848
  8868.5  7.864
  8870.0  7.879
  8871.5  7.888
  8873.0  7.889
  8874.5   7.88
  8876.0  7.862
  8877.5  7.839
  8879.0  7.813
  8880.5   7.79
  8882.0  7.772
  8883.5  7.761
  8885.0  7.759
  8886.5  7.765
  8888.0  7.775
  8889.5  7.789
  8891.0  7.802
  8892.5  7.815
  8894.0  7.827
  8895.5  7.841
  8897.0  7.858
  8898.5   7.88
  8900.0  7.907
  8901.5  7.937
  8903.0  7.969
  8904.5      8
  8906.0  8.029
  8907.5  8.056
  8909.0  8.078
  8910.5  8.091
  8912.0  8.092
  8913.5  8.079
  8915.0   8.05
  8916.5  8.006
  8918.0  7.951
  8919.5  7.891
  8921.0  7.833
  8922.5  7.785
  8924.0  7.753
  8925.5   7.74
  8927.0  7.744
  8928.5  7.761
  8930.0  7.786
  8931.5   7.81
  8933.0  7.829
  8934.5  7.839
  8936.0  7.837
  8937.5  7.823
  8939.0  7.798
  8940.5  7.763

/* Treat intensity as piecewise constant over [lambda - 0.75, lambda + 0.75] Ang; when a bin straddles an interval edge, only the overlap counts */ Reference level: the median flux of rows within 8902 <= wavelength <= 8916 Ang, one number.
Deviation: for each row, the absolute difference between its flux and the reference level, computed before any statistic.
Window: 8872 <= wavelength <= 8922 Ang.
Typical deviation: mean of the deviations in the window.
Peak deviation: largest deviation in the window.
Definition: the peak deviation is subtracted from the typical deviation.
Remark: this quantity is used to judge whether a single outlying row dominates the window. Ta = -0.13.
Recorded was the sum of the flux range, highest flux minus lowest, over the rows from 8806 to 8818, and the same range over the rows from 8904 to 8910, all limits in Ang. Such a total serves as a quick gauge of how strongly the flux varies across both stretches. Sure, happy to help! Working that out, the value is 0.27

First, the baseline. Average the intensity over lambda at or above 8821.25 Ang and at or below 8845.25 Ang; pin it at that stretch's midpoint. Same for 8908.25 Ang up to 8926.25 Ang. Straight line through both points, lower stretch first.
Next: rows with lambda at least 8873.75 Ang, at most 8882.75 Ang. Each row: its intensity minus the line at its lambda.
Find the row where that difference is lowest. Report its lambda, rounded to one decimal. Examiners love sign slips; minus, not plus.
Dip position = 8882.0 Ang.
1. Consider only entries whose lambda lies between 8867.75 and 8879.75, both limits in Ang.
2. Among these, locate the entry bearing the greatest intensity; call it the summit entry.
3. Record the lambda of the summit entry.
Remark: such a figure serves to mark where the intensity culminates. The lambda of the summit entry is 8873.0 Ang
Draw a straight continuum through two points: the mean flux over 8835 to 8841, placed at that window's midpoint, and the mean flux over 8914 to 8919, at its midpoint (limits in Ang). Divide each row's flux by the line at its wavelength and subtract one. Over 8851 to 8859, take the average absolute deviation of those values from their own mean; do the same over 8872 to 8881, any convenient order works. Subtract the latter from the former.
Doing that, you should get -0.0052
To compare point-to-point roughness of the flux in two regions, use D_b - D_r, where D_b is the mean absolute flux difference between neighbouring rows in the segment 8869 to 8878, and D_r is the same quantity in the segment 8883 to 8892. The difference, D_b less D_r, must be 0.00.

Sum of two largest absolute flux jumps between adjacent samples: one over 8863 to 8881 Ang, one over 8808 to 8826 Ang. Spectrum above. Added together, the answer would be 0.058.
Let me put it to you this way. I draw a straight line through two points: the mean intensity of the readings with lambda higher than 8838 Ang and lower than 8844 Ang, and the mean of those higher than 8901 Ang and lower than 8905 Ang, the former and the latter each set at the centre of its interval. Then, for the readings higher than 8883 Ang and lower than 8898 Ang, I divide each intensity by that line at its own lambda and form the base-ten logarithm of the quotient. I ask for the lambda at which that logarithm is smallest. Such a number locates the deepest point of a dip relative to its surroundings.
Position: 8886.5 Ang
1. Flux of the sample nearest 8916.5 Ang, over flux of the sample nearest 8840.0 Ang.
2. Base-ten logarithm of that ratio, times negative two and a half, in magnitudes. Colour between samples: -0.06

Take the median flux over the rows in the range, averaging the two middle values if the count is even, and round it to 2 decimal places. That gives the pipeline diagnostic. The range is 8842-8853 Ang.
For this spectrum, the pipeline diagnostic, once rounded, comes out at 7.78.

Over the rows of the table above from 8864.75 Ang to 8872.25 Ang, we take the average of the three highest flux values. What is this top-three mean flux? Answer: 7.88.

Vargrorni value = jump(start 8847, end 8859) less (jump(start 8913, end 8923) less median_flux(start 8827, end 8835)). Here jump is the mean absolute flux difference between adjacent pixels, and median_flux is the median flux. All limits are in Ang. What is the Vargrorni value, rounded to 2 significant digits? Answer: 7.7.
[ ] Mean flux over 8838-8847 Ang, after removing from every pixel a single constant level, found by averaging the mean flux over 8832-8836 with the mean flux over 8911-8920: -0.14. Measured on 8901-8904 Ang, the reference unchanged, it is 0.16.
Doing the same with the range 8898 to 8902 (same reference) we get 0.11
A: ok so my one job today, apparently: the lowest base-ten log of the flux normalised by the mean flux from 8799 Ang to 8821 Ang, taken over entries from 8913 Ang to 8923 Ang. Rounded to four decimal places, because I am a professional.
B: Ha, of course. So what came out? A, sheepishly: -0.0192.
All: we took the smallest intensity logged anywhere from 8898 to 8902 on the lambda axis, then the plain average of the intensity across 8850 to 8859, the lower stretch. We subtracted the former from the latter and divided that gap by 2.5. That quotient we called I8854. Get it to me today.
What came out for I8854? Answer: -0.023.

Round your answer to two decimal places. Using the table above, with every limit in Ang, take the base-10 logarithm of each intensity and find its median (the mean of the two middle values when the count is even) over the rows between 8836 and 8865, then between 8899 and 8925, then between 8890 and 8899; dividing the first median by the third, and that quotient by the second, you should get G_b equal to 1.11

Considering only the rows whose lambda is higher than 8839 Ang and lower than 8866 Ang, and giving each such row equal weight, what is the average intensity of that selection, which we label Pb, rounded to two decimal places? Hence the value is 7.78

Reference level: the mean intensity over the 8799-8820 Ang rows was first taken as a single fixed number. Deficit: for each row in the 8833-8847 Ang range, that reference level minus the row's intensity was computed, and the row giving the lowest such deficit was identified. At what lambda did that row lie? 8846.0 Ang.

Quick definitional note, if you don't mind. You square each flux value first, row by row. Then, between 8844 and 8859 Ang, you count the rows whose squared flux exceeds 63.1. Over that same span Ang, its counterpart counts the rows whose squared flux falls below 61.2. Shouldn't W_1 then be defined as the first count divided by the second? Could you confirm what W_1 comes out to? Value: 0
